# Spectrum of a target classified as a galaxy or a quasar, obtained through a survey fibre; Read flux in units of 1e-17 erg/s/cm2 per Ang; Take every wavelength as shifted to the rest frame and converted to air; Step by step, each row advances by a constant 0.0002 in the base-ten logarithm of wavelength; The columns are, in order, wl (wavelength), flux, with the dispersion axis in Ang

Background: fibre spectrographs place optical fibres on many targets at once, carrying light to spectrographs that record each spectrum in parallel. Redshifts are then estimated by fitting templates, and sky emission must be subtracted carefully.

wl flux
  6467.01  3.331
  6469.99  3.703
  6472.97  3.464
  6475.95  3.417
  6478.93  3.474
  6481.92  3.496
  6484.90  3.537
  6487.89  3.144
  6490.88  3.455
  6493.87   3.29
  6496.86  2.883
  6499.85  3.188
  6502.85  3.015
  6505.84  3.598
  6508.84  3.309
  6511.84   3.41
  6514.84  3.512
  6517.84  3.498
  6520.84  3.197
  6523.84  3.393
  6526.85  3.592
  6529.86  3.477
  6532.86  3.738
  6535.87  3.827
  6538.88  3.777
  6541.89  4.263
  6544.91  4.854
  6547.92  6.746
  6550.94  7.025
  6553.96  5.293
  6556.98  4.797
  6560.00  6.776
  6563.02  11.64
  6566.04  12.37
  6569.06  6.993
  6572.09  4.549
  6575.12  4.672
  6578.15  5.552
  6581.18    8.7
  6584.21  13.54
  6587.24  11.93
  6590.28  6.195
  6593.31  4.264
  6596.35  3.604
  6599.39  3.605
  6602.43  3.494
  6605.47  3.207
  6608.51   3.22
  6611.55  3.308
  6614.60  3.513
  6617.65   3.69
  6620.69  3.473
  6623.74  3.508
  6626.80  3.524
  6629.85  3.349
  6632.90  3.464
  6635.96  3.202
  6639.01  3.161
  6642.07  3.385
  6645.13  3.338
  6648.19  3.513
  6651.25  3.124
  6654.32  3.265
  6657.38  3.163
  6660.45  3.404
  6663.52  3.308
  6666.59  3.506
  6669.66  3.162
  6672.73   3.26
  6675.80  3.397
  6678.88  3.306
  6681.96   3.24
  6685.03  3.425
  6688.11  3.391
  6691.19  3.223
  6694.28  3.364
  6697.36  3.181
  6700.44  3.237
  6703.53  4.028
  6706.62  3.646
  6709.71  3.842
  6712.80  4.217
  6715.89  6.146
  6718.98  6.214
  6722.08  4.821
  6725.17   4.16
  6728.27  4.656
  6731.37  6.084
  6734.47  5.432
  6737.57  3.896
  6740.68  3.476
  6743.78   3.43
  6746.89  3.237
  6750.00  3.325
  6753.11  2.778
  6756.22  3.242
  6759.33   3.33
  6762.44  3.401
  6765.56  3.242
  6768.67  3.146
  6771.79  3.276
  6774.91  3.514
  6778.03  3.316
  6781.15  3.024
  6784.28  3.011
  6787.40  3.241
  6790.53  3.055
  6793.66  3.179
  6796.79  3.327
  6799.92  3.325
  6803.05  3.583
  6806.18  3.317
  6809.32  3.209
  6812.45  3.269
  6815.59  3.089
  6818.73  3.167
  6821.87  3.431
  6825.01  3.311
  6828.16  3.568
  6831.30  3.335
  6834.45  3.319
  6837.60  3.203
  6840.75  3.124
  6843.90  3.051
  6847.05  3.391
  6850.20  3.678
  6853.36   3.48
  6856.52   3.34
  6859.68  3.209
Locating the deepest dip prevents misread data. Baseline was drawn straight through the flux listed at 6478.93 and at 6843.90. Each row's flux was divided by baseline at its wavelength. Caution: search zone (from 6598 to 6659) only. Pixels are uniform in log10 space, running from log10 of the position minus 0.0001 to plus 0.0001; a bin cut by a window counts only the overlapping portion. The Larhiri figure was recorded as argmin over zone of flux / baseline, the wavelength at 6651.25 Ang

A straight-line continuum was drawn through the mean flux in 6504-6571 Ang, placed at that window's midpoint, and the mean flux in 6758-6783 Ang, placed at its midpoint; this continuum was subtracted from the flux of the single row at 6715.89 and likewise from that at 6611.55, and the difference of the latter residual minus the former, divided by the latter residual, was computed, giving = 3.0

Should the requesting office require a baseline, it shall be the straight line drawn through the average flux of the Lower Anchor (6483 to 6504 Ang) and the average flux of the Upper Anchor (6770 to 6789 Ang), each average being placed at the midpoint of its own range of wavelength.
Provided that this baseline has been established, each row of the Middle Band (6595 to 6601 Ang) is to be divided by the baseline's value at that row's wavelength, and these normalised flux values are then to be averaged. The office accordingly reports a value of 1.12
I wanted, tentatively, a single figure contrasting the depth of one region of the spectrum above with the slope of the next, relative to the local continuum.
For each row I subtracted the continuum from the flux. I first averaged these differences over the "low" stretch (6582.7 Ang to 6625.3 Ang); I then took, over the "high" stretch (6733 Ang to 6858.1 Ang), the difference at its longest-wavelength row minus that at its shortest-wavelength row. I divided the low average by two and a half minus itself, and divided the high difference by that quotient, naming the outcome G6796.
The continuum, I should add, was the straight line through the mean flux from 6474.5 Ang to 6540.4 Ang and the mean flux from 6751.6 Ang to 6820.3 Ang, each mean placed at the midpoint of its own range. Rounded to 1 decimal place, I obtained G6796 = -1.0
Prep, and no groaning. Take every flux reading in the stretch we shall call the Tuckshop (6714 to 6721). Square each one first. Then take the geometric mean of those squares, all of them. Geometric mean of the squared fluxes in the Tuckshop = 38.2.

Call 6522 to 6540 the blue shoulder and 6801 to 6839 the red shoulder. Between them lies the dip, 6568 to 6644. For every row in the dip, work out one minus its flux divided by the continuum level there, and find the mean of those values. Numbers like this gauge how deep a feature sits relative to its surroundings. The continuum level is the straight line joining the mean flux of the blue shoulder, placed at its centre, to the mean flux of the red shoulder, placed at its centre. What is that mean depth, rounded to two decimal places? -0.36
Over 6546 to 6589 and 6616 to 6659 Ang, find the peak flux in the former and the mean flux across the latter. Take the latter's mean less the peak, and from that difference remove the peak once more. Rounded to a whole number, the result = -24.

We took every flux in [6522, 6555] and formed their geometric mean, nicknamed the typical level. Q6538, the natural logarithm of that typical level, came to 1.48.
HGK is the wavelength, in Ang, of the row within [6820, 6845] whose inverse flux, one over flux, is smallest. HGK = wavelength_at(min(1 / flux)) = 6828.16 Ang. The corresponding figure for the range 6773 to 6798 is 6774.91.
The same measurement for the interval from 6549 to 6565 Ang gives 6563.02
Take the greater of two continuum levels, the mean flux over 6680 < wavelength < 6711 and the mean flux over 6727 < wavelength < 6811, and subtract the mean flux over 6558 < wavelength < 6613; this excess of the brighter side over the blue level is -3.0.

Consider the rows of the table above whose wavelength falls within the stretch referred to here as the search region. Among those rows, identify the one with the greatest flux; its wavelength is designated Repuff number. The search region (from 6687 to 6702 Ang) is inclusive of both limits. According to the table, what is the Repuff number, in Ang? 6688.11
